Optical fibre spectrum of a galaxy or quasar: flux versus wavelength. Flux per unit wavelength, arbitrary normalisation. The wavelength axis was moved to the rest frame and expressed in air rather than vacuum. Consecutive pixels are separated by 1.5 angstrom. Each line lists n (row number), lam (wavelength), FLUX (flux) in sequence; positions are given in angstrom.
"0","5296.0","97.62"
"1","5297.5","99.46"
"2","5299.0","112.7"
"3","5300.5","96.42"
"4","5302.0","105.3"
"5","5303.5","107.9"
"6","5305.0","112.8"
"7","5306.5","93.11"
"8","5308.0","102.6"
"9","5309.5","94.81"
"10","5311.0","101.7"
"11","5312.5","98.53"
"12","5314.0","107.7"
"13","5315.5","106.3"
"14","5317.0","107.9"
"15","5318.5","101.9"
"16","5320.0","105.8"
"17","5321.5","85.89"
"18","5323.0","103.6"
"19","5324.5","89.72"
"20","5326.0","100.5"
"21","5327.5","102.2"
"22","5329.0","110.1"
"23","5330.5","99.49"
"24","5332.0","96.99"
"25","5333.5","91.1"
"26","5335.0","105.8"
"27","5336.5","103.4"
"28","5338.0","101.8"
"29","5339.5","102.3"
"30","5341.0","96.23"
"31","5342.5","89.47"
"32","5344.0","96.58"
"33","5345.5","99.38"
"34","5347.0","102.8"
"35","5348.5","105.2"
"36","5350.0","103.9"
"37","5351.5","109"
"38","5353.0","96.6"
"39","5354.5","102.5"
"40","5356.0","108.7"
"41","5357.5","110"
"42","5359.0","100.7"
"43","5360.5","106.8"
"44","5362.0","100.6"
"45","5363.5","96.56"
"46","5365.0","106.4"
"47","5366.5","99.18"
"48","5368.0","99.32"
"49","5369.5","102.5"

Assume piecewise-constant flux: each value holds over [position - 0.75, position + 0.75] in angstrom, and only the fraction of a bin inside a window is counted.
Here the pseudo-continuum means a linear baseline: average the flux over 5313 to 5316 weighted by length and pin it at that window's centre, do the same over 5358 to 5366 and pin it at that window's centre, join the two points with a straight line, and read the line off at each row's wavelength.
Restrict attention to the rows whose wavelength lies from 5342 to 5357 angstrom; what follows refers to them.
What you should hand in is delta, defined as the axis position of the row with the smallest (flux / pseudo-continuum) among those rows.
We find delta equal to 5342.5 angstrom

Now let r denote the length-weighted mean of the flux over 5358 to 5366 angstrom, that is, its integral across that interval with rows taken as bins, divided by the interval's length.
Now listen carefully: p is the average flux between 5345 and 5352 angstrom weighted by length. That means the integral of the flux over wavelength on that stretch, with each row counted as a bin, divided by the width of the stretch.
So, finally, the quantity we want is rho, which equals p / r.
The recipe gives 1.02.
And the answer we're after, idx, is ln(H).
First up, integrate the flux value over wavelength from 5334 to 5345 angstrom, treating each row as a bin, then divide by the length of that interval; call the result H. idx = 4.60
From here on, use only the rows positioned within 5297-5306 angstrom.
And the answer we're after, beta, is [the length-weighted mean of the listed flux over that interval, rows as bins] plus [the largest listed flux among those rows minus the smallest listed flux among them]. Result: 122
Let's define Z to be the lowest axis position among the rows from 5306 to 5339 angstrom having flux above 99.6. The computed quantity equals 5308.0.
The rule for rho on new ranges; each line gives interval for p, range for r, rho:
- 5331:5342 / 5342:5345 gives 1.06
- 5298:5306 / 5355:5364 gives 1.02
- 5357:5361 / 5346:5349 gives 1.02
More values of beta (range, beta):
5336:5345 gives 112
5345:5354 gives 115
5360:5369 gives 112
